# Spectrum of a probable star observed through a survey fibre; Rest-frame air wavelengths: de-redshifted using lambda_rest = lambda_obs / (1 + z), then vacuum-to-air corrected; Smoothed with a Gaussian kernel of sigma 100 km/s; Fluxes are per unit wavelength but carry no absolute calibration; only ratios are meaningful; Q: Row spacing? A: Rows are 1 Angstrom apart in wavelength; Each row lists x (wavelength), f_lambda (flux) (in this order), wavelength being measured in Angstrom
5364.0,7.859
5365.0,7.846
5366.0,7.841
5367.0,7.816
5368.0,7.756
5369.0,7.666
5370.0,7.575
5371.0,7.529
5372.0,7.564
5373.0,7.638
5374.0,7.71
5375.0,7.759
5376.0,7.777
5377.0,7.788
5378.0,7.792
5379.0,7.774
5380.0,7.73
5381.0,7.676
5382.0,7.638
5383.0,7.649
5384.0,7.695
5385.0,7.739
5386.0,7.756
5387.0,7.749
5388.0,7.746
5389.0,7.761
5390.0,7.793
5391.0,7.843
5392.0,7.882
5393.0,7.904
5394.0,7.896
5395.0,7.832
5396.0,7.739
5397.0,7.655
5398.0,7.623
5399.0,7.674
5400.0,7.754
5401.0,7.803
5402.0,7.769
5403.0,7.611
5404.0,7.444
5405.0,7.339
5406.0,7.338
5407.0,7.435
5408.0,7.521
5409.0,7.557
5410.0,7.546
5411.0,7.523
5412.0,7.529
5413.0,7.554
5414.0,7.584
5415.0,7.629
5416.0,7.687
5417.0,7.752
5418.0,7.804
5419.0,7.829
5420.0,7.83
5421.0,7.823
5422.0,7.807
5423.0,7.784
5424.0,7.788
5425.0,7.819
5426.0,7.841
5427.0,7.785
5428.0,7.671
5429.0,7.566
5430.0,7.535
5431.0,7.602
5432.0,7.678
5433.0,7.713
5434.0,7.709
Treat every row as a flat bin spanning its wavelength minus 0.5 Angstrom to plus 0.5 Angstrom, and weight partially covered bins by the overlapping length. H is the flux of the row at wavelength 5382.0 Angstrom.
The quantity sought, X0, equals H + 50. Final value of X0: 57.6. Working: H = 7.638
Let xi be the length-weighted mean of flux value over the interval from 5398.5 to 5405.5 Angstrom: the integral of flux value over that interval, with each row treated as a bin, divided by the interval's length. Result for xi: 7.63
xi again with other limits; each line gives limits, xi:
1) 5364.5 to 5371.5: 7.72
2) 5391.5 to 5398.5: 7.79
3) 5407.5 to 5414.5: 7.54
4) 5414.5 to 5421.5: 7.76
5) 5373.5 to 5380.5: 7.76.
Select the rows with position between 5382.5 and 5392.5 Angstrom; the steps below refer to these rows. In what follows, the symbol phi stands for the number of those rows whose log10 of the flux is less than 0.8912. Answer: 7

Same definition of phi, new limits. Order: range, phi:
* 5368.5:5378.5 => 8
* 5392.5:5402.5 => 6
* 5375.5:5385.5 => 8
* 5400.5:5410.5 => 9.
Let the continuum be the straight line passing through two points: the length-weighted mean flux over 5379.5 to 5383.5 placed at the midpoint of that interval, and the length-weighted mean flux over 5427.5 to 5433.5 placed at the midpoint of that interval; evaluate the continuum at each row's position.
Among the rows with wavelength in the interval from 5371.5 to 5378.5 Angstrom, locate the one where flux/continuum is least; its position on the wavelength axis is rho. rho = 5372.0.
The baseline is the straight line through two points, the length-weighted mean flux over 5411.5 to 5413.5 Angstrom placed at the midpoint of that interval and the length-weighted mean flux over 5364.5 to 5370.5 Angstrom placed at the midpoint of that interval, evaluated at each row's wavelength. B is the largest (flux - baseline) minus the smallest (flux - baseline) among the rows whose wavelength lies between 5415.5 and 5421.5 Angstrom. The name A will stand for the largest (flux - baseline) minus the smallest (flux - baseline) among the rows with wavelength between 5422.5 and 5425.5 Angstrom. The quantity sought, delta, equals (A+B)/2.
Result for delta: 0.10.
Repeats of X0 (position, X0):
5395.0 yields 57.8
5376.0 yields 57.8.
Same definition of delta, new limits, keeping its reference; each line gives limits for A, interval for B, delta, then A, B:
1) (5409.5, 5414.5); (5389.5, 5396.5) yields 0.11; 0.075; 0.15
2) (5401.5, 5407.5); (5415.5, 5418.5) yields 0.27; 0.416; 0.13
